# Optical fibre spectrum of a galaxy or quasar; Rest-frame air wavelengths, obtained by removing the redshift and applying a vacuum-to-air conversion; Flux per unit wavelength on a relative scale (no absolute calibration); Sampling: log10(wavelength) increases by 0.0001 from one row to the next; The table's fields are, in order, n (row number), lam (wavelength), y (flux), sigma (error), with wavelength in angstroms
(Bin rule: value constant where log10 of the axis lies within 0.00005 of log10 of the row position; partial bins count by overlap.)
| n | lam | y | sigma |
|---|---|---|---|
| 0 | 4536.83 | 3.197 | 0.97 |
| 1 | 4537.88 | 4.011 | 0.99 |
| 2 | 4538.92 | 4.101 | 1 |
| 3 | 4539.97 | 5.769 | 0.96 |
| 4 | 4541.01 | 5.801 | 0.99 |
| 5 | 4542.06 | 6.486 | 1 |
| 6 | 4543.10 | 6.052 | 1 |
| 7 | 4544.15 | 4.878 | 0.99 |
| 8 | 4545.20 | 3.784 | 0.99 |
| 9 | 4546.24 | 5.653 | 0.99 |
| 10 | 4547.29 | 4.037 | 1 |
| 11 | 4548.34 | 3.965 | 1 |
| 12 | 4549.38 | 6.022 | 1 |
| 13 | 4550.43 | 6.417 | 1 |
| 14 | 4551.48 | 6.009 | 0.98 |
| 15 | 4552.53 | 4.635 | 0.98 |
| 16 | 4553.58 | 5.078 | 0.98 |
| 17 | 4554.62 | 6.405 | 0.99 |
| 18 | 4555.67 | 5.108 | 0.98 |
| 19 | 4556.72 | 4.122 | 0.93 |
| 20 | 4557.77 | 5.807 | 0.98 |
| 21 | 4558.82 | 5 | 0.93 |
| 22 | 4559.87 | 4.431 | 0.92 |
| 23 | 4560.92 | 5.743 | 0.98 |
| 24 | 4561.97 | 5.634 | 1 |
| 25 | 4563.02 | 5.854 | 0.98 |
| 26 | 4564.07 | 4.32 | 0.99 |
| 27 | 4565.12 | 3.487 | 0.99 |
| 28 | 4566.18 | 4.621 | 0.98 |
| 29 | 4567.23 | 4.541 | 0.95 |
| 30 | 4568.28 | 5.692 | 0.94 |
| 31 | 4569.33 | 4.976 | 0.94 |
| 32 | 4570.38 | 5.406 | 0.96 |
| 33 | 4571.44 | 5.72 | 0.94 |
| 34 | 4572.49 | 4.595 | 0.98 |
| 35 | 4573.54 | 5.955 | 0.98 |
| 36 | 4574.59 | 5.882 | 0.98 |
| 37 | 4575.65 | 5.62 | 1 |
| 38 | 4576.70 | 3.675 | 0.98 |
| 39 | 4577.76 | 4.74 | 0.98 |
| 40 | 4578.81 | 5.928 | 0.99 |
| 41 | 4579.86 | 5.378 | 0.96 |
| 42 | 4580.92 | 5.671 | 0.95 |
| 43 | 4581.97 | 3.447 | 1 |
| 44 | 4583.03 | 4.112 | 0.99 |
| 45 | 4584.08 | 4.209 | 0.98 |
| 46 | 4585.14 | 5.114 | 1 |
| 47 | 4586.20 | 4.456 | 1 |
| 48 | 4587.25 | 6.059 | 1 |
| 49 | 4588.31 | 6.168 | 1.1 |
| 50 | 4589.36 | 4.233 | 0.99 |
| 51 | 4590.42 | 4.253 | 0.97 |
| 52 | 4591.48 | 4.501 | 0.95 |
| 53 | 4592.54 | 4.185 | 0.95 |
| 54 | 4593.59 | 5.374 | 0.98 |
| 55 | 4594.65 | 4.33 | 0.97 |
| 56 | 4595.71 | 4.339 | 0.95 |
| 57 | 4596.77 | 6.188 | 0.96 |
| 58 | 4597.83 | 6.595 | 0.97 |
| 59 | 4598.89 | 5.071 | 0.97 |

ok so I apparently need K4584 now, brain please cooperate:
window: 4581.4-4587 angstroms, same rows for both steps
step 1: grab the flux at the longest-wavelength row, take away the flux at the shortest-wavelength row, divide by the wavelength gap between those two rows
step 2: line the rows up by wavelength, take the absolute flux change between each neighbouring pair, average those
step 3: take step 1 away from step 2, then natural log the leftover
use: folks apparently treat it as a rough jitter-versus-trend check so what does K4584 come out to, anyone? -1.1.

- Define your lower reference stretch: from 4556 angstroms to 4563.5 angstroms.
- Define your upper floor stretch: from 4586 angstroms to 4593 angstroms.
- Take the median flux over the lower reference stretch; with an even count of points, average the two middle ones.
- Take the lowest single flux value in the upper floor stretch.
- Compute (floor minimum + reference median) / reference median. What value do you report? 1.74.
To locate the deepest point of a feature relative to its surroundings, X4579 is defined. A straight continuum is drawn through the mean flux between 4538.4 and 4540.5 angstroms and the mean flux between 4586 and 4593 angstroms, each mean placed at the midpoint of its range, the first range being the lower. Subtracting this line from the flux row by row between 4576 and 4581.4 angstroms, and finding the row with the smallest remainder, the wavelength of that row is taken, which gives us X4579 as 4576.70 angstroms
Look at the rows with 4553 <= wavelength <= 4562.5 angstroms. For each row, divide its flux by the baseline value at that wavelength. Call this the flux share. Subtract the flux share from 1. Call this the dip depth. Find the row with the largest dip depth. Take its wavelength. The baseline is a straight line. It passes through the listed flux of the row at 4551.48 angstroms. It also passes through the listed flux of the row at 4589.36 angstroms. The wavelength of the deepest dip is 4556.72 angstroms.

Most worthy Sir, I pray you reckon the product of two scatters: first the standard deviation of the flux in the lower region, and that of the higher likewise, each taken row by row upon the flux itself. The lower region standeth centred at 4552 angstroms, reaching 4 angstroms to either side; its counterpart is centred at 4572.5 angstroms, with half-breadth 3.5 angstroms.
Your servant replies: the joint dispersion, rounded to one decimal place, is 0.4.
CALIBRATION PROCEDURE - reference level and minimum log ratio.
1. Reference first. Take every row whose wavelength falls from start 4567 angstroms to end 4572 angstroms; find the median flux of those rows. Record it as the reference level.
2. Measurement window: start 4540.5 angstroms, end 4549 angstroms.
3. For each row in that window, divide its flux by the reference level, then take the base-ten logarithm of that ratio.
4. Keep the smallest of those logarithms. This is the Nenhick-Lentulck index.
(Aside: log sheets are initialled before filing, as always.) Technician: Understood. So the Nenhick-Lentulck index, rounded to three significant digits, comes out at -0.155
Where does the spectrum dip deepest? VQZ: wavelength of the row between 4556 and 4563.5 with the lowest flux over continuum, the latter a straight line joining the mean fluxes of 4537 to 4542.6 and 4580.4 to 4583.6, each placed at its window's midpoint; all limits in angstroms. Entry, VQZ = 4556.72 angstroms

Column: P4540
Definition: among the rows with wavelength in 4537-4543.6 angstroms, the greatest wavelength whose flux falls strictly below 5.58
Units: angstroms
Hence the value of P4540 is 4538.92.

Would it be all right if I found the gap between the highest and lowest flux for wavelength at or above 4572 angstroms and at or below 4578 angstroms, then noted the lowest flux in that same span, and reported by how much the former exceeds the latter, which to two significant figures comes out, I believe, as -1.4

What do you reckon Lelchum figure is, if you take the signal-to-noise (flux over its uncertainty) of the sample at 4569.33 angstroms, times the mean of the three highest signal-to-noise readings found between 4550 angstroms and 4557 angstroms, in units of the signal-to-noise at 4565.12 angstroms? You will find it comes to 9.5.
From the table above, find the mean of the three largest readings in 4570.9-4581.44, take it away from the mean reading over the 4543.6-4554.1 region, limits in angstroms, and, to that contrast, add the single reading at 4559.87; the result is 3.56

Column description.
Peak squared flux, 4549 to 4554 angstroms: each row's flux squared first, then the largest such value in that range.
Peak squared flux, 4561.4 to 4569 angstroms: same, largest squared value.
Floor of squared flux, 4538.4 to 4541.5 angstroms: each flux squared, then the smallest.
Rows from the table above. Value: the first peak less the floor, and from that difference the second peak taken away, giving -9.9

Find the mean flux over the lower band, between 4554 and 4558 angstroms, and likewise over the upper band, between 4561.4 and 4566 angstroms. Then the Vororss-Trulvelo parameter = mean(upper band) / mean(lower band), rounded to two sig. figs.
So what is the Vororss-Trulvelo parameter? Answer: 0.90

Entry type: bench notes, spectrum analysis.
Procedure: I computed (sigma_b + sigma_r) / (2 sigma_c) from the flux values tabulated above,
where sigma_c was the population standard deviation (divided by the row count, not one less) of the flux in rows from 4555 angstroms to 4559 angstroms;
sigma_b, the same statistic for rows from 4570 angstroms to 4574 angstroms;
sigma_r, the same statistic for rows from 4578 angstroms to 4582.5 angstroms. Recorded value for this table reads 1.2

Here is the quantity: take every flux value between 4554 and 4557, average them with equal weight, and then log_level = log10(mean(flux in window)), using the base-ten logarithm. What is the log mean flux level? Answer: 0.72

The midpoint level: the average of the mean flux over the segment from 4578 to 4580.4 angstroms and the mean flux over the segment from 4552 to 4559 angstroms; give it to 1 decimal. 5.4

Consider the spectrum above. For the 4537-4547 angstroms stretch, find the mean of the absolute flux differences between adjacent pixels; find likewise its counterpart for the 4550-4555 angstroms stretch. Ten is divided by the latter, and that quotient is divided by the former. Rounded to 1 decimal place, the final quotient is 12.8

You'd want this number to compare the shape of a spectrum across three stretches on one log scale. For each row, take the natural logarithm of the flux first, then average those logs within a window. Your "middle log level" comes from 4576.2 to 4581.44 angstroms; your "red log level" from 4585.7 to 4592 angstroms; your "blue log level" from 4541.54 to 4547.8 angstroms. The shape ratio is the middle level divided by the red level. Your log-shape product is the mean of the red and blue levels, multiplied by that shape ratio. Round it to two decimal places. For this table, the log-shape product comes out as 1.63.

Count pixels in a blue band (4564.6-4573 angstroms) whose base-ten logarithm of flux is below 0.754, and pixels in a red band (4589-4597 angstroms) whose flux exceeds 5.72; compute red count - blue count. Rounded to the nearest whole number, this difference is -5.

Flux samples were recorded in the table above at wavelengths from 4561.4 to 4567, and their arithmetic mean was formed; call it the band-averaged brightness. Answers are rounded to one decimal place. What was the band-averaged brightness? 4.8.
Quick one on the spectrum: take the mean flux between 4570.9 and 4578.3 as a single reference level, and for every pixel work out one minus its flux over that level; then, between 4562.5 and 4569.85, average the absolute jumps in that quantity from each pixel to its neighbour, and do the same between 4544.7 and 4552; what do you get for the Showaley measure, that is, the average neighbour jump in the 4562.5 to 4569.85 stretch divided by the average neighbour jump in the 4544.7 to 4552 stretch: 0.85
